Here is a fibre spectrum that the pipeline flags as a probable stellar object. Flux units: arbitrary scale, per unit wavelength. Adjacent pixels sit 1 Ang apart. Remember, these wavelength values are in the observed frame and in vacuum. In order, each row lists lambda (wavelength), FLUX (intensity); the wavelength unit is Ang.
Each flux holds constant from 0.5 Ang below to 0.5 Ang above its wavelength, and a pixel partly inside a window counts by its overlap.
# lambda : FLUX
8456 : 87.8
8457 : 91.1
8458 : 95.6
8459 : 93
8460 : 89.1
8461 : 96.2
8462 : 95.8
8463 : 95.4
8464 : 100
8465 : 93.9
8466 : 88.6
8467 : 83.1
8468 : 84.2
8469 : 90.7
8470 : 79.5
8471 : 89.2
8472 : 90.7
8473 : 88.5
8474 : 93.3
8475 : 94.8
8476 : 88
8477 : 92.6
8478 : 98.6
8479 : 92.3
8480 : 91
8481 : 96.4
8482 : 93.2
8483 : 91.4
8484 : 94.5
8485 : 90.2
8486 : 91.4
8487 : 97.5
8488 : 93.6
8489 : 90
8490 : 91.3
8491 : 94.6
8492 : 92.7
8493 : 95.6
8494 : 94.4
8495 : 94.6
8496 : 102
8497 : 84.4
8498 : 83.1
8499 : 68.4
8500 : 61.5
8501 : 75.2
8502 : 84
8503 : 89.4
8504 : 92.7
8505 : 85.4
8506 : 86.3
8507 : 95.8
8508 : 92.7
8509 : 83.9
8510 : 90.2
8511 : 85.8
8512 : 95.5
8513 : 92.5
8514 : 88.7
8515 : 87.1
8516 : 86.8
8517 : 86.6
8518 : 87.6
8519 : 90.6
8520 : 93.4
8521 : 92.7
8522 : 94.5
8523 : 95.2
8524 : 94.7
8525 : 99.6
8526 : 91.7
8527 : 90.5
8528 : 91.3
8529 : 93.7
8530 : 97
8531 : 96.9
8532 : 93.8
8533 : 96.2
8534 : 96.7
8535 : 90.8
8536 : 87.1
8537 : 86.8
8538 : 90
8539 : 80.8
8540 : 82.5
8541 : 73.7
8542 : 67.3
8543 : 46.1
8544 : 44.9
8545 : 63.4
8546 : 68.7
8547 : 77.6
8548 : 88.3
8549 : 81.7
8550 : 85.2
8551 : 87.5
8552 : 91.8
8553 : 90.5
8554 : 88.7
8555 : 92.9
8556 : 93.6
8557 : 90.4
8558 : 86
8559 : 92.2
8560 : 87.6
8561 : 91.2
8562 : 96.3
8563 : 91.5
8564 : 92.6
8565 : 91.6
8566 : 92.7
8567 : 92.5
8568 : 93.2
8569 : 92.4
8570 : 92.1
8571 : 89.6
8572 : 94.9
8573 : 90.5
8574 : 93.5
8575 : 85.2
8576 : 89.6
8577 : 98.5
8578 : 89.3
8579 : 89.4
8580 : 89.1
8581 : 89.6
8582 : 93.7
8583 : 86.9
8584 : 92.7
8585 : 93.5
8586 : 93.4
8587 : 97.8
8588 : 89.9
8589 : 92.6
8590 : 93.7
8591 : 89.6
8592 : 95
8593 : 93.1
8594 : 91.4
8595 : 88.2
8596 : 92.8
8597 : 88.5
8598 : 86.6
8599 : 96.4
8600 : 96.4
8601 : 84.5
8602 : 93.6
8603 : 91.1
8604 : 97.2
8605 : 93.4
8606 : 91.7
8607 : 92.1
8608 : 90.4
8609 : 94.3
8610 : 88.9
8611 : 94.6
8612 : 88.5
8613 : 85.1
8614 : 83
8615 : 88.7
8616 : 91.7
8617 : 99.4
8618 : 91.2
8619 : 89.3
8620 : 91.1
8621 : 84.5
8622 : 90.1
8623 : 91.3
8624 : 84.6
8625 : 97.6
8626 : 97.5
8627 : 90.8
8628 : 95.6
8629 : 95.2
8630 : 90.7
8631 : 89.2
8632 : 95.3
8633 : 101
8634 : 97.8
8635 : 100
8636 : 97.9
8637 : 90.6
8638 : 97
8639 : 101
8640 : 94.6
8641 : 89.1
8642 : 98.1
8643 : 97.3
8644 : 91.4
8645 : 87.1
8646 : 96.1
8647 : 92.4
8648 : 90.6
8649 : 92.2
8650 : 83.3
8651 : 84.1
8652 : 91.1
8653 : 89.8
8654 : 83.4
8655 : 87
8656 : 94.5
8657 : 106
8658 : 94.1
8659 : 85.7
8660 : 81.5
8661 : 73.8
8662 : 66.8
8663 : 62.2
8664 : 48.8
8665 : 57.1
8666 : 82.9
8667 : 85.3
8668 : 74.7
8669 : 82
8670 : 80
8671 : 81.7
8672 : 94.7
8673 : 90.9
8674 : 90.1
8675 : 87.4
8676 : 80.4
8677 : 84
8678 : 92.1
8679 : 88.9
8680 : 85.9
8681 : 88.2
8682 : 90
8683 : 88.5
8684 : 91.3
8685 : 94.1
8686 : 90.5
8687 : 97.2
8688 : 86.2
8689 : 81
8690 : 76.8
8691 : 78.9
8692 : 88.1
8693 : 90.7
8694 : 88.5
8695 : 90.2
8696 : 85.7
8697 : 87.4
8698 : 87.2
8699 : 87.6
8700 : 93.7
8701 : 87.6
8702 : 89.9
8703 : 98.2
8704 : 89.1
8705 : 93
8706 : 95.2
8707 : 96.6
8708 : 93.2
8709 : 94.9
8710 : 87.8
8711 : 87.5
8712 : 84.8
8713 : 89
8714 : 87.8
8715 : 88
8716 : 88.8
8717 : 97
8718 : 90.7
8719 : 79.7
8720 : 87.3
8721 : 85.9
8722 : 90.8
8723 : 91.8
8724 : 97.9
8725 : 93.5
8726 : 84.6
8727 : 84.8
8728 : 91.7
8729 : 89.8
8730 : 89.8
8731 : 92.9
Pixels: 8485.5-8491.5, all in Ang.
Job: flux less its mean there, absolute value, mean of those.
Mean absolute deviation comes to 2.2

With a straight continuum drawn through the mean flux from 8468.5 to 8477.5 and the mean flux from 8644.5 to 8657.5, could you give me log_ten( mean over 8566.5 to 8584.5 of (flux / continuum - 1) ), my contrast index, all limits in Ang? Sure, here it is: -1.9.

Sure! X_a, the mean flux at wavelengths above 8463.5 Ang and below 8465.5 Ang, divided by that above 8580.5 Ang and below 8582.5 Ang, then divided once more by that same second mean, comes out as 0.012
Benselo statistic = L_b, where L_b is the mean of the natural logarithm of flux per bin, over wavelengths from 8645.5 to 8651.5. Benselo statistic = 4.50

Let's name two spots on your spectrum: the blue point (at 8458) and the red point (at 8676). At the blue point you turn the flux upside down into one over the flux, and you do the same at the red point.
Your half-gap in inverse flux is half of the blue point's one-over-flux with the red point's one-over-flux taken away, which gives -0.0010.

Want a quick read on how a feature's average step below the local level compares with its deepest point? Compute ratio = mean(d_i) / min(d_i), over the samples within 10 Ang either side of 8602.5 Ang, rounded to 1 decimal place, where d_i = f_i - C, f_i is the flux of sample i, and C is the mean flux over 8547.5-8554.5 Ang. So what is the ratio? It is -1.3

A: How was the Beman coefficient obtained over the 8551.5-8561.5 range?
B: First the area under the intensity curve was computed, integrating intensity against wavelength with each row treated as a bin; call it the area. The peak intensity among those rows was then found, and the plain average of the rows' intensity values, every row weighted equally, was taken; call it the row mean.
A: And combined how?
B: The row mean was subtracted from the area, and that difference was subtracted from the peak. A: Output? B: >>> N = -721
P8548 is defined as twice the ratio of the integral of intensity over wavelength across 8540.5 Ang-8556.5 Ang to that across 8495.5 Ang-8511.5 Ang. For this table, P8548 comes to 1.83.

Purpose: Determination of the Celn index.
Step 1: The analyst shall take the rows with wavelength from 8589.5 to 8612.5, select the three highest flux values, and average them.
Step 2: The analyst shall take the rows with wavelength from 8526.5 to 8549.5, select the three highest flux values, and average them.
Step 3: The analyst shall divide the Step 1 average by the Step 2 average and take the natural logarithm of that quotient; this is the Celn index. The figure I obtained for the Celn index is 0.00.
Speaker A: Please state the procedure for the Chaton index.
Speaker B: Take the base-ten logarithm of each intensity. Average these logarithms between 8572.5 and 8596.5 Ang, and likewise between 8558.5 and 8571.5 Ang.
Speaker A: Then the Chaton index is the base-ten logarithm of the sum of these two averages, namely 0.594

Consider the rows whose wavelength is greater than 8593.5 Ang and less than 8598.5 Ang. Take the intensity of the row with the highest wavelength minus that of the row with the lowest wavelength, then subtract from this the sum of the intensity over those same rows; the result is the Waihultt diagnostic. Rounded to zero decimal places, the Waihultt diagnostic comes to -452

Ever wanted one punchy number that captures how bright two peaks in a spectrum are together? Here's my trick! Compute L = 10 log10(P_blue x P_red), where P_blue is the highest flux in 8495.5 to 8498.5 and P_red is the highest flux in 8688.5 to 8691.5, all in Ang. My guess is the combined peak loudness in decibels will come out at 39.2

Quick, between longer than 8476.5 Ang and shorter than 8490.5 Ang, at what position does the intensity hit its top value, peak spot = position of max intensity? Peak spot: 8478 Ang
